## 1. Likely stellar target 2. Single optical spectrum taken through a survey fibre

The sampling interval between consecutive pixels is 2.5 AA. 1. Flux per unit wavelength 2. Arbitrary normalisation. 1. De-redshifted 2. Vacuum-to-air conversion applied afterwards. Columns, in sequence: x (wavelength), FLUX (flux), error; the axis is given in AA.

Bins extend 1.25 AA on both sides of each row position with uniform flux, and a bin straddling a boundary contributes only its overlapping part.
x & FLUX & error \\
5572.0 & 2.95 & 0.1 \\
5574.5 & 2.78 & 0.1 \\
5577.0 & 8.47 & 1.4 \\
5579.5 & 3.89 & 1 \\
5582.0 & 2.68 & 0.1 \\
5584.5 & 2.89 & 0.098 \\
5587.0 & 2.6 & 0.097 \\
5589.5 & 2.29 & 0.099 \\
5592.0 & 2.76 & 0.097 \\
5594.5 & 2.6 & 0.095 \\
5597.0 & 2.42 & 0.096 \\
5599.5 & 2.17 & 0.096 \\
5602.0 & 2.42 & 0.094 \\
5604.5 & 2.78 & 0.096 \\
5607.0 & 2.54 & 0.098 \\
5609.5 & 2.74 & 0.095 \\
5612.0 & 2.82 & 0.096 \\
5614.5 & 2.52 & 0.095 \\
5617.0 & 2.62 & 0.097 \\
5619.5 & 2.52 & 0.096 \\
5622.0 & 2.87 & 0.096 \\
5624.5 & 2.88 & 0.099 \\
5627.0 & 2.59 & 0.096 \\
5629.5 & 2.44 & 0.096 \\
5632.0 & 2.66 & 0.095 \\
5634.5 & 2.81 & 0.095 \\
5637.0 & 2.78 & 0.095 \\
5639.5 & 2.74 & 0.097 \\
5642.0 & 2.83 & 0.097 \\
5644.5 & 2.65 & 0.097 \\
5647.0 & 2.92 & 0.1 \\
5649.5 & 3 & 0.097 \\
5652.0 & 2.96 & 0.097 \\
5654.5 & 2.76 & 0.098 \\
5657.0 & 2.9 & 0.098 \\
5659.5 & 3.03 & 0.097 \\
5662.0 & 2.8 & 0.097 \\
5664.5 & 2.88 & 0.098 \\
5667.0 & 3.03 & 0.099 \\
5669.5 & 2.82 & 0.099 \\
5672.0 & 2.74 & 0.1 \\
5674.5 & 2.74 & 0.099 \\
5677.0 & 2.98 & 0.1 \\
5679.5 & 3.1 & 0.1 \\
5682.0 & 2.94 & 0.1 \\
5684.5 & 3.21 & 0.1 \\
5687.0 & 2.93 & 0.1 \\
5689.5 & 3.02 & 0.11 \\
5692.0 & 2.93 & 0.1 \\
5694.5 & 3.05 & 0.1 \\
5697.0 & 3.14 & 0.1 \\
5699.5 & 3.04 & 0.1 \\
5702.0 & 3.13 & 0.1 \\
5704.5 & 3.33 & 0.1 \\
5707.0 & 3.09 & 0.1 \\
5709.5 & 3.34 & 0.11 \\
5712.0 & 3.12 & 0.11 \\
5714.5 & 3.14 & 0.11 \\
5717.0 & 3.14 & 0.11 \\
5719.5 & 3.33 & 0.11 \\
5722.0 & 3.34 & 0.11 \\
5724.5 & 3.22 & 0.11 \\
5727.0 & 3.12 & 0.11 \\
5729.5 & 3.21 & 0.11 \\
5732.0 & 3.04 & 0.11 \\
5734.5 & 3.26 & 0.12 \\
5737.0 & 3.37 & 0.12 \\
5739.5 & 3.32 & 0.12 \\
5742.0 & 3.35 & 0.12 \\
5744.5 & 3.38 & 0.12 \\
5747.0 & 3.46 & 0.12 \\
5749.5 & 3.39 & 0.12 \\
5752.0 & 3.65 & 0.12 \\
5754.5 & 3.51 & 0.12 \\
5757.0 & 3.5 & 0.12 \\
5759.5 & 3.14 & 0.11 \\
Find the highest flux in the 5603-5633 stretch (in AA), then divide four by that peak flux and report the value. 1.39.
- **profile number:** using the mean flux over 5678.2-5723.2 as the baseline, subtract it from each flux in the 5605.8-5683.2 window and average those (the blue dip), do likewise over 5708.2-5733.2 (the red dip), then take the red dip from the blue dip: -0.41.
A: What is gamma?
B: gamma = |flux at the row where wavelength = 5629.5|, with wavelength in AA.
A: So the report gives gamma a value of 2.4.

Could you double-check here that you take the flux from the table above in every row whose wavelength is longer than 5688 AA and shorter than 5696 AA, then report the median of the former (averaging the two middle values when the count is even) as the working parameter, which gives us 3.0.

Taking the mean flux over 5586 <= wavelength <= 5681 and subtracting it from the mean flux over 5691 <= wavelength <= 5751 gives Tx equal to 0.49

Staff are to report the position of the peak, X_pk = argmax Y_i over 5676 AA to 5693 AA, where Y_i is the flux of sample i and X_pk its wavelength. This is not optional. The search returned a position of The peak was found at 5684.5 AA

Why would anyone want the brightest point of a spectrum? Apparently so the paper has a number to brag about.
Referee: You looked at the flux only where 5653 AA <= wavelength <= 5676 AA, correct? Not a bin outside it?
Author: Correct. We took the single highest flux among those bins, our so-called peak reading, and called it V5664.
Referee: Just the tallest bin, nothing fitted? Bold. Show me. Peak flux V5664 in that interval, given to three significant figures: 3.03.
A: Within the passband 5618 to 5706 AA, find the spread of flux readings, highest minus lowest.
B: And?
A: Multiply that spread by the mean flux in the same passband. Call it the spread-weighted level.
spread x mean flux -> 2.6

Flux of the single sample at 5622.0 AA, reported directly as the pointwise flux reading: 2.87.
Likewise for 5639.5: 2.74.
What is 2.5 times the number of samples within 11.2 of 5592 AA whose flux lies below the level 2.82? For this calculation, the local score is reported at 20.0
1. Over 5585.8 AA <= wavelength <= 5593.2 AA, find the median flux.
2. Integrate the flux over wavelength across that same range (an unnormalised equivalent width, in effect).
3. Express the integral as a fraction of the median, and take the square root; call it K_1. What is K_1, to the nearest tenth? 2.7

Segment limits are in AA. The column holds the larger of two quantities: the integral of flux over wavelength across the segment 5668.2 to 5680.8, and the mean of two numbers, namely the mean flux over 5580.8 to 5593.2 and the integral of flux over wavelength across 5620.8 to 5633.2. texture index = 36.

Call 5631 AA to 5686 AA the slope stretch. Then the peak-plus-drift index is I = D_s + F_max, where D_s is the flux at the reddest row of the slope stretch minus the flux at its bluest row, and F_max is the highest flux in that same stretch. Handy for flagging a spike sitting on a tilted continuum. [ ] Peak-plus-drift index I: 3.8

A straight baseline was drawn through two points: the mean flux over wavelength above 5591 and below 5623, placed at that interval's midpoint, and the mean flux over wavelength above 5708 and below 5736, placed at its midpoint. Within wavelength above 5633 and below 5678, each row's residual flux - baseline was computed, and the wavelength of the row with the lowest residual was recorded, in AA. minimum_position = 5674.5 AA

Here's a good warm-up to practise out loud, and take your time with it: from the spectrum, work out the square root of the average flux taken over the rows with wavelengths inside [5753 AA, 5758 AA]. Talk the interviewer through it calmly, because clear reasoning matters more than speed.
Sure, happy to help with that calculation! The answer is 1.87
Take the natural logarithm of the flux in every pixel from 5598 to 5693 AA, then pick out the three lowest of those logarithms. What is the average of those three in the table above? 0.85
